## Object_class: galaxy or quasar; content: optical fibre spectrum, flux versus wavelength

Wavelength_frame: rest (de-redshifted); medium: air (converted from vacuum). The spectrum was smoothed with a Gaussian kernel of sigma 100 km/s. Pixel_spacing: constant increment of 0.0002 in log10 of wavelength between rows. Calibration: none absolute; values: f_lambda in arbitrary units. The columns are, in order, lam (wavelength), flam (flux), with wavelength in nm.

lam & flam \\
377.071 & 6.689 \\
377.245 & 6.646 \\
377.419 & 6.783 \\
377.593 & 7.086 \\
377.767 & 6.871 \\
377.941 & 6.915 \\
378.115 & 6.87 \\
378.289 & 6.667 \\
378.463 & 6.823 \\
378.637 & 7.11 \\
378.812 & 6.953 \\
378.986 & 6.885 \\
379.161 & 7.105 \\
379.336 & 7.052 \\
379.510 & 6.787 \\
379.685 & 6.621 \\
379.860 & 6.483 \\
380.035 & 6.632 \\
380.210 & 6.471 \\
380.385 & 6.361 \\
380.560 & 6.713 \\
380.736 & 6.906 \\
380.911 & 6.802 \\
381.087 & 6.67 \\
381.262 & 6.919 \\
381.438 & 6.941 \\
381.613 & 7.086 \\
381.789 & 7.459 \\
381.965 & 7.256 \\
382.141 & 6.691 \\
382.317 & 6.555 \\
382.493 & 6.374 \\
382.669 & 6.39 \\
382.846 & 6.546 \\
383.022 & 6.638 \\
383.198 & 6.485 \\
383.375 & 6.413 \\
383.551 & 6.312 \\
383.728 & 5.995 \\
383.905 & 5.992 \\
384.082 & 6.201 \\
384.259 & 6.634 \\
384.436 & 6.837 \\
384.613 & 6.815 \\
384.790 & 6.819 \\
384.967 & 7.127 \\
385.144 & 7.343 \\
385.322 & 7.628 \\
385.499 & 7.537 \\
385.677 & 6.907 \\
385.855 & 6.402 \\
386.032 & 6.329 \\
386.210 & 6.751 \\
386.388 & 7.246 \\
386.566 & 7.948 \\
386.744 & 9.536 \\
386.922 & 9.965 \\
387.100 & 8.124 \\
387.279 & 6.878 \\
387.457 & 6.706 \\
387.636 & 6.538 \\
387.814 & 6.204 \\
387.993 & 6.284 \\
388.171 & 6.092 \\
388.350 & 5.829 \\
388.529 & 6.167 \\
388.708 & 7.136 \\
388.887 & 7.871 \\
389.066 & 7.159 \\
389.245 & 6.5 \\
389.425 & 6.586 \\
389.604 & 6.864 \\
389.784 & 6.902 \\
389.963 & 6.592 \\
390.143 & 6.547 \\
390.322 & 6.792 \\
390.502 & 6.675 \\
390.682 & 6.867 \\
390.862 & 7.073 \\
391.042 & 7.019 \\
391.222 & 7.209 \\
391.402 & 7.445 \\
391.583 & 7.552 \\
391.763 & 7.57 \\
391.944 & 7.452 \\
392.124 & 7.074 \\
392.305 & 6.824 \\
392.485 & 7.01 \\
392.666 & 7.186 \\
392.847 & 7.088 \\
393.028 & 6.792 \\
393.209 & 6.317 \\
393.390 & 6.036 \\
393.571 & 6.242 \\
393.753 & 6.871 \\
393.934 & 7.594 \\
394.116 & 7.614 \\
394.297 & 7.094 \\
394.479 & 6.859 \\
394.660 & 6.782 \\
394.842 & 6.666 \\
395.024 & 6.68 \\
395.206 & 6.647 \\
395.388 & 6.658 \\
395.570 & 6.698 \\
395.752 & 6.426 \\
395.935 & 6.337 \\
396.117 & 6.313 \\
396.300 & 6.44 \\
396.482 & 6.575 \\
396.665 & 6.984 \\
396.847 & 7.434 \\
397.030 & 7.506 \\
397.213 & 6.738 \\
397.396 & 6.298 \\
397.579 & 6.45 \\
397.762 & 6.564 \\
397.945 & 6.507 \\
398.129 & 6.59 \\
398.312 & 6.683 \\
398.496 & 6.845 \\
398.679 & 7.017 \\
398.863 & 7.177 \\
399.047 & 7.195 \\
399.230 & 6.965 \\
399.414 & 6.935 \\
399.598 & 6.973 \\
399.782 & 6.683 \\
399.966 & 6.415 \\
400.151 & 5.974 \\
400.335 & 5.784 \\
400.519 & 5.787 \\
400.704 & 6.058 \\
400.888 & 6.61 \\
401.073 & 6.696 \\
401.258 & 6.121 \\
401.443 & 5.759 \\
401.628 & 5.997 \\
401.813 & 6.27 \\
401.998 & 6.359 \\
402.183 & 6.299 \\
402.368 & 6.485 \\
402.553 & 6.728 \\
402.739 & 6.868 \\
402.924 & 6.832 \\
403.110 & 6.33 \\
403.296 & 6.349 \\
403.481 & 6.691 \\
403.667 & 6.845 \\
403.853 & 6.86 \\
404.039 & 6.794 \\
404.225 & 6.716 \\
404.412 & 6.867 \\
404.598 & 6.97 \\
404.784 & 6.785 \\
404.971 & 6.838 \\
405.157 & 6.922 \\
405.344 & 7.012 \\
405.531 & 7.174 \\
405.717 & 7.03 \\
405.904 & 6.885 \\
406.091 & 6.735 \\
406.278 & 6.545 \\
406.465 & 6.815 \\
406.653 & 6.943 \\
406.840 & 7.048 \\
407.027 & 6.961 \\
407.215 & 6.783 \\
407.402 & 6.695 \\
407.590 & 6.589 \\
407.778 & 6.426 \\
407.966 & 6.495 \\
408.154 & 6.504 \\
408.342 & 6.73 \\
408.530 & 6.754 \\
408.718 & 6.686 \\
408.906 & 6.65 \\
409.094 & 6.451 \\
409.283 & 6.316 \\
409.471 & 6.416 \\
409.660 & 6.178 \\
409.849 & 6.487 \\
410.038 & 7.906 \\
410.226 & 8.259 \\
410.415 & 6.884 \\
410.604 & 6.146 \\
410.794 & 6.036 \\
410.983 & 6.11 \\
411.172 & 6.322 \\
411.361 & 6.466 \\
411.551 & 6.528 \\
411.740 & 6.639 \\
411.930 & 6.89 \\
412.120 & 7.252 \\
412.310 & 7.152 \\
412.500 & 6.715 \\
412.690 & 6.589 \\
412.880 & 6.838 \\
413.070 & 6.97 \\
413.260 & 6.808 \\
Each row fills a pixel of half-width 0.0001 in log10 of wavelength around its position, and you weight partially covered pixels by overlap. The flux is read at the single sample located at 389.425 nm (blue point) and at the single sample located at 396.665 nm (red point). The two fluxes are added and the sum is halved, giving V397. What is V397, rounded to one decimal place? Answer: 6.8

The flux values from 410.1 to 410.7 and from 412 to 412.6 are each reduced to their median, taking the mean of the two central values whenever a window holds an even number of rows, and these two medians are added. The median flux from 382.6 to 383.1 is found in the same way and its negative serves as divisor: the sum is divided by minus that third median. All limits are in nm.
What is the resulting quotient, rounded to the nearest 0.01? -2.14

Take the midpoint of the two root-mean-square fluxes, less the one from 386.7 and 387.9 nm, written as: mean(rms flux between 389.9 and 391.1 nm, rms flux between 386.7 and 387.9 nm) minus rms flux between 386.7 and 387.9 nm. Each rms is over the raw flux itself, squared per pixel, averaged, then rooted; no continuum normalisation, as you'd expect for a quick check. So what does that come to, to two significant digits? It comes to -0.52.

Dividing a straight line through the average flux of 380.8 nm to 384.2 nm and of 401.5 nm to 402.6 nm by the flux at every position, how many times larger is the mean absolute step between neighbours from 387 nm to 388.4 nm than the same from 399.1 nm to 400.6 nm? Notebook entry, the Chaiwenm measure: 1.7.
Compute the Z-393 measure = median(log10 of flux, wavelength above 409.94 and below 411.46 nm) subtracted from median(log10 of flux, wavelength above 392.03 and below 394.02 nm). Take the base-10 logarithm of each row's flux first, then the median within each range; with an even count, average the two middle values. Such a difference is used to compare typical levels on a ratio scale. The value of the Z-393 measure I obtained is 0.031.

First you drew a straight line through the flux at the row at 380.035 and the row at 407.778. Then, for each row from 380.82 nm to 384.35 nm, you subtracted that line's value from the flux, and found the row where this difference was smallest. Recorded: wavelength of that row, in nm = 383.905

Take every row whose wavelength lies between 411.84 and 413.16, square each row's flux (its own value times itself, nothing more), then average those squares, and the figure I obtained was 48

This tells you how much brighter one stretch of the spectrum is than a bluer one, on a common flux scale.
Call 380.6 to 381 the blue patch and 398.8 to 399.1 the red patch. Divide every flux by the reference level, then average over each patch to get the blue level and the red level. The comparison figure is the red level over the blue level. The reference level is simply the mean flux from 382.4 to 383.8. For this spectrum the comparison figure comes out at 1.05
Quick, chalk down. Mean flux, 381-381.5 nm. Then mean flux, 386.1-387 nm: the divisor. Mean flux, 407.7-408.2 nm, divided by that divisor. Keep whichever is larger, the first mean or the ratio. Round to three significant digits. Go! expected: 6.84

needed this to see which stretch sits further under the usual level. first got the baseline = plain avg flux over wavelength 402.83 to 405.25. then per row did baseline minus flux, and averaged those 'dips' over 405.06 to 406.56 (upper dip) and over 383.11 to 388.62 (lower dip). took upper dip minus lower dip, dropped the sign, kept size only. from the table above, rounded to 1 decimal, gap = 0.0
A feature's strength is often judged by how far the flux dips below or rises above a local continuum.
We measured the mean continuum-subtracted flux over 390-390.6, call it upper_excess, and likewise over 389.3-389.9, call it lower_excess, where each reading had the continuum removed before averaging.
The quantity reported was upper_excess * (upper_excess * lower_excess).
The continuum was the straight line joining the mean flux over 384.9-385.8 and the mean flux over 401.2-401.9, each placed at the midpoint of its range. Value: -0.01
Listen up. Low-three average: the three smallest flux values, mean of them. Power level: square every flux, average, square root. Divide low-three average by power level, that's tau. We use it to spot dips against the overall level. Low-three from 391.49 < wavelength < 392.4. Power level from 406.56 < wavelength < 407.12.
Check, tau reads 1.02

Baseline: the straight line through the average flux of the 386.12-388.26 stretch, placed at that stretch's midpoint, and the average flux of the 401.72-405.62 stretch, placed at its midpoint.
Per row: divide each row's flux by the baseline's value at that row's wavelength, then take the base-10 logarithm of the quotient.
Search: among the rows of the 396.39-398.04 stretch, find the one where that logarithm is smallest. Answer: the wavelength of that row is 397.396 nm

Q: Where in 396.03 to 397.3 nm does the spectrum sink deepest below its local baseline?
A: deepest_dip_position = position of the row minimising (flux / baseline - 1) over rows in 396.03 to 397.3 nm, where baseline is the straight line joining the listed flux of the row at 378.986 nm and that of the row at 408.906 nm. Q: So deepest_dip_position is 396.117 nm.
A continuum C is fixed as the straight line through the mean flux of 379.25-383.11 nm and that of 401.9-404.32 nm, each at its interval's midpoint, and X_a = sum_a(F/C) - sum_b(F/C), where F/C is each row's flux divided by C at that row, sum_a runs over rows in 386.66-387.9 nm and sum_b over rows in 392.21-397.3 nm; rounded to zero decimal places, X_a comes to -21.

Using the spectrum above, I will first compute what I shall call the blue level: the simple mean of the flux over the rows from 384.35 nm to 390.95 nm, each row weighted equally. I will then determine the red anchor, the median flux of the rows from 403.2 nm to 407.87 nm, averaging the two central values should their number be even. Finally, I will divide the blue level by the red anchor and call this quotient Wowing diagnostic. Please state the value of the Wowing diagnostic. 1.026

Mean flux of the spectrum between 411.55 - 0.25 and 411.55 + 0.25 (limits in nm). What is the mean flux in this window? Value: 6.54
